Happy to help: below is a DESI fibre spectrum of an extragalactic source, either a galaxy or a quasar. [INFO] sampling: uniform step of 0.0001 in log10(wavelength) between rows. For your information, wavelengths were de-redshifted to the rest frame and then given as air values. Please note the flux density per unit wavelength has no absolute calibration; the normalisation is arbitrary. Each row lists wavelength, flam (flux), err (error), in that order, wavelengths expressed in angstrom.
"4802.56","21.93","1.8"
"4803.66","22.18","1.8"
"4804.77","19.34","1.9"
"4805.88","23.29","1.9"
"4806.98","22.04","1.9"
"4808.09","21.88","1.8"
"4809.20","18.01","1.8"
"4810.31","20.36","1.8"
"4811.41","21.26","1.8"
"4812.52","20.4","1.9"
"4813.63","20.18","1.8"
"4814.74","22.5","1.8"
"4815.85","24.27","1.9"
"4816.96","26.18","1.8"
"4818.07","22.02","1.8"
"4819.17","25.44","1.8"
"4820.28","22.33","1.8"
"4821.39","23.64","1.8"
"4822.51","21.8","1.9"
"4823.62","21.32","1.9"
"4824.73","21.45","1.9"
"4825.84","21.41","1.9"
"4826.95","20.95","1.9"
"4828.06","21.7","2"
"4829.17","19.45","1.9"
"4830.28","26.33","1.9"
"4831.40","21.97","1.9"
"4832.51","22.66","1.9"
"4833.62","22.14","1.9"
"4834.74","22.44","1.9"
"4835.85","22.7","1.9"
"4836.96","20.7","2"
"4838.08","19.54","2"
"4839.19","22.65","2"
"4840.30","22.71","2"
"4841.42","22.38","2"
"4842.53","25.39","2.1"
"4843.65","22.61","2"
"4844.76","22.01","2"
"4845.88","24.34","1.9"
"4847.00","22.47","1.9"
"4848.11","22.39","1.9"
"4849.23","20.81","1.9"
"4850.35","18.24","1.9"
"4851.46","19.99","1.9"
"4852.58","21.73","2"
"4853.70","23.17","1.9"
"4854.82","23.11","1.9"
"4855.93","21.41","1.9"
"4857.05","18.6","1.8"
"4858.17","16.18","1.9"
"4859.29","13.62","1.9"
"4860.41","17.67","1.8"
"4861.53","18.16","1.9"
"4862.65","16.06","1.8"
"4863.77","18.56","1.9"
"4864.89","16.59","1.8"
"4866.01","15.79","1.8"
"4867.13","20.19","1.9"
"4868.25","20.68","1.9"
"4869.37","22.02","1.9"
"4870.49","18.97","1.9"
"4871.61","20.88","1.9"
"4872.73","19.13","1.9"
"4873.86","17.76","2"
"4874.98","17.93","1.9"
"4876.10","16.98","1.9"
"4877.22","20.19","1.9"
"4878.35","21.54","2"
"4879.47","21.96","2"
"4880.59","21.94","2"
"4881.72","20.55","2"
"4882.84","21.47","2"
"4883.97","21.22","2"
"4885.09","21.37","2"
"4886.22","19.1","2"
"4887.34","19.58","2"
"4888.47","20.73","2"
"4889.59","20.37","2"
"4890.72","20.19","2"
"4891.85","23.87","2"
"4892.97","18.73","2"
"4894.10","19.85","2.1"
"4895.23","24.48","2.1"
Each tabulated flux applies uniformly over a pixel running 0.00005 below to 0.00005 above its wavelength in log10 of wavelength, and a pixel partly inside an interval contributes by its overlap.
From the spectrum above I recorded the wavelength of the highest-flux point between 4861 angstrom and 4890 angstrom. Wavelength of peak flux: 4869.37 angstrom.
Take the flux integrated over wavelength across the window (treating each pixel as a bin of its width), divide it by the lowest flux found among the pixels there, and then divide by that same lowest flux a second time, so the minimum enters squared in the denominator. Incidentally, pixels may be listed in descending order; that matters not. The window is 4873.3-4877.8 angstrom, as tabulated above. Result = 0.28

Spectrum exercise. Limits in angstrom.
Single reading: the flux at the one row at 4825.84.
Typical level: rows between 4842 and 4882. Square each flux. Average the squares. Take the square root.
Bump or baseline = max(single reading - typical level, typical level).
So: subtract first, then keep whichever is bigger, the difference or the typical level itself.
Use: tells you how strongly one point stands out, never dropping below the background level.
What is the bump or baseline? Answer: 20.2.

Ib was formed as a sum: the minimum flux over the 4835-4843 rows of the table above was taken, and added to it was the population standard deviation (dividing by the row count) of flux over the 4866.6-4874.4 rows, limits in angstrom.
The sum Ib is 20.9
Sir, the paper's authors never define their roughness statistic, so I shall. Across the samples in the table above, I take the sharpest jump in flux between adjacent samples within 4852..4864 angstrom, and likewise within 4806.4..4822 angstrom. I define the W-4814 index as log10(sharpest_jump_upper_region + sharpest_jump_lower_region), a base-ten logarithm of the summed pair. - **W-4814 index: 0.91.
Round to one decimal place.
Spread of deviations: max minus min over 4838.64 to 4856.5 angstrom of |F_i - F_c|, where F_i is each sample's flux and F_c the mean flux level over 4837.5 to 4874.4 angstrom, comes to 5.0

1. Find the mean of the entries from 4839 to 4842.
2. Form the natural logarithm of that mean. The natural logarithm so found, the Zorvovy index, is 3.12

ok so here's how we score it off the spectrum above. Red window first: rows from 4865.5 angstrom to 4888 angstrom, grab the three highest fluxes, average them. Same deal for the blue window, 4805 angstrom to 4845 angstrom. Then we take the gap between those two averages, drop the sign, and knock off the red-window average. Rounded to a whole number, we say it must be -18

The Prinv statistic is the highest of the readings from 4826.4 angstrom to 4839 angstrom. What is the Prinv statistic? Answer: 26.33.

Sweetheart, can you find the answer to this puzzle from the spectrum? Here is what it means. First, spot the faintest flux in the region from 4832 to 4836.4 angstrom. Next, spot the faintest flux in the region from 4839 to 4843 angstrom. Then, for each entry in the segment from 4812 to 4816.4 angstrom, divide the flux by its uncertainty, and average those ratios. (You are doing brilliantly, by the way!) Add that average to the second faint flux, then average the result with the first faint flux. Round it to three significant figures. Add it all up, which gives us 28.2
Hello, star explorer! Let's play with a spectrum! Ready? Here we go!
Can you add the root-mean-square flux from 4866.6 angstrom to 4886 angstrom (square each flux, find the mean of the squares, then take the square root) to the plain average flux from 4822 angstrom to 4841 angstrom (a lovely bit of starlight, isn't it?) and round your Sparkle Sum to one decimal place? 42.2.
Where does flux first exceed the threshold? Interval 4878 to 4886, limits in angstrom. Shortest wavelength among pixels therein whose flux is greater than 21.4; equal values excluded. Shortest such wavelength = 4878.35 angstrom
